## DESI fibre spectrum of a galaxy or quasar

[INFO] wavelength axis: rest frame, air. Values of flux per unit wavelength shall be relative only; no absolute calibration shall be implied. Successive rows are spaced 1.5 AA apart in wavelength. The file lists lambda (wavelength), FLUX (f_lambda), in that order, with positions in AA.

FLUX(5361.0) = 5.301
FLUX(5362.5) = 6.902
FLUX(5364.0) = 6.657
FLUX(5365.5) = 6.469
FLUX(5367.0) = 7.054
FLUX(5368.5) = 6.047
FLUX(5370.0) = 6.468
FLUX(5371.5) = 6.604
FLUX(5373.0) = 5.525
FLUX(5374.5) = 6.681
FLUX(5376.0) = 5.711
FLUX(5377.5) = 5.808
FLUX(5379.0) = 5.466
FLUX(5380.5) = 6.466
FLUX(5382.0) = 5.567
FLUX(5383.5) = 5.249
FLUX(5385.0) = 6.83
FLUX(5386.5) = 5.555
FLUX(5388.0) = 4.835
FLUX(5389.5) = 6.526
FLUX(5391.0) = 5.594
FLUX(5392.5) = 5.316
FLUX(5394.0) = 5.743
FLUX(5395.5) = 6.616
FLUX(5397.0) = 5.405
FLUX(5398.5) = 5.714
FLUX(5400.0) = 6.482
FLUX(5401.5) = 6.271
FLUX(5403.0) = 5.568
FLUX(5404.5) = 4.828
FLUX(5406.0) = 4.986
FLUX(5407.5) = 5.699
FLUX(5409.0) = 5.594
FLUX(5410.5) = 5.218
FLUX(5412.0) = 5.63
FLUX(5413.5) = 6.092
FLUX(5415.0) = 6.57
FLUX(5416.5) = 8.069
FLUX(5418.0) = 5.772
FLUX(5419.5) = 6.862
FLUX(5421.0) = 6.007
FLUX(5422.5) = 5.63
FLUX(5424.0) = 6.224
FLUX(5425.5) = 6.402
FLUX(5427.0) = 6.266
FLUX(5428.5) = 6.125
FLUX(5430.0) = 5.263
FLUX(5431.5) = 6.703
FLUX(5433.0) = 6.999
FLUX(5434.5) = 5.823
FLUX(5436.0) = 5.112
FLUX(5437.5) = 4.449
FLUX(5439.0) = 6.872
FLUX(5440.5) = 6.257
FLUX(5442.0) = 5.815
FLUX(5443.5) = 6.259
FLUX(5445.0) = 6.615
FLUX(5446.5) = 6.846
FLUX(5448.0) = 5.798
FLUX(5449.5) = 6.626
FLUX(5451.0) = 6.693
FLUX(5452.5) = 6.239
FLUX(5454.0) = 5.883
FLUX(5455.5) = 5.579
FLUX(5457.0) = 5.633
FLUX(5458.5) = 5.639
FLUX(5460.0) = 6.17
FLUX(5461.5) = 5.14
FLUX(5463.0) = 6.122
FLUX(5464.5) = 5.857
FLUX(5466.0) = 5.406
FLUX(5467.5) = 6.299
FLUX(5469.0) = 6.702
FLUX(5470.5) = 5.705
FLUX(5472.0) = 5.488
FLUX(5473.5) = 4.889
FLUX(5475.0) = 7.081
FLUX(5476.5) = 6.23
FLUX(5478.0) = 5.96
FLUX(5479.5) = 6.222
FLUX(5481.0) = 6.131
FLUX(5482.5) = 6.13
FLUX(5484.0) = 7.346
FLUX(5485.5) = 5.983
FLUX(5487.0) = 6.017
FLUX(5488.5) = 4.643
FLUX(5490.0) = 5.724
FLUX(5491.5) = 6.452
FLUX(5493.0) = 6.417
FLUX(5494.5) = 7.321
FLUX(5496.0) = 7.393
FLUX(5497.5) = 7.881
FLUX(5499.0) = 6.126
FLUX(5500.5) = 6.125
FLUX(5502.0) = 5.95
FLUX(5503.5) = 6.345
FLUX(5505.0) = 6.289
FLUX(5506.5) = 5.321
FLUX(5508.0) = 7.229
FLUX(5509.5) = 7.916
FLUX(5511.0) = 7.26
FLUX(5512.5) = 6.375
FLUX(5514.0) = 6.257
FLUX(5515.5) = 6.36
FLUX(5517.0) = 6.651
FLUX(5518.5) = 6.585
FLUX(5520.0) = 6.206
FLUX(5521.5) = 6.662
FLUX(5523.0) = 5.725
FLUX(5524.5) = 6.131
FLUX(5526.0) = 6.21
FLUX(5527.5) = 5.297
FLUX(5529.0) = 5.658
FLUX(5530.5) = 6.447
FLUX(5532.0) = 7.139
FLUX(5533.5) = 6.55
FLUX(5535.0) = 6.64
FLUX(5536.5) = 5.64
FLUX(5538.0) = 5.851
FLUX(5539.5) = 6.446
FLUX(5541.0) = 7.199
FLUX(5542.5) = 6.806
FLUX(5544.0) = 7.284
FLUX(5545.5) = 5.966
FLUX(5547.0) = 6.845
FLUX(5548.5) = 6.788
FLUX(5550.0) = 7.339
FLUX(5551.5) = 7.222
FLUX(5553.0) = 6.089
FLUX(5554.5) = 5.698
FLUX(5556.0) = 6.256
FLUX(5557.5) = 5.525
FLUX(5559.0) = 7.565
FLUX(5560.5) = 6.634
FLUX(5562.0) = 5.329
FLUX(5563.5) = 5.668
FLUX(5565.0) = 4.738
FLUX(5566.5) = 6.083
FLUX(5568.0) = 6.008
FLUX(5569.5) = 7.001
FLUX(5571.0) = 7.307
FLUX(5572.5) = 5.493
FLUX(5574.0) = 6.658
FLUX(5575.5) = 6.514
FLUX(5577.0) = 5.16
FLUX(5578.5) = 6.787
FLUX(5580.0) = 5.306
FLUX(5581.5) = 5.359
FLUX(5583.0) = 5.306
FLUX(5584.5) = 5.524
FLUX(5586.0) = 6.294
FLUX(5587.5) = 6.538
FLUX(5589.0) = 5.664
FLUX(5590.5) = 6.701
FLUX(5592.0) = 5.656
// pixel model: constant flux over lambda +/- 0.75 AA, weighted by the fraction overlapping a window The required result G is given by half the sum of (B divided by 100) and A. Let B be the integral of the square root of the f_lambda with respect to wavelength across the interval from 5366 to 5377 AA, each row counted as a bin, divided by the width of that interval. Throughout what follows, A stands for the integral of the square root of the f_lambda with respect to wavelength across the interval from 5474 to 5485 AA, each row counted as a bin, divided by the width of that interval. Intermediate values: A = 2.53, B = 2.51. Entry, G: 1.28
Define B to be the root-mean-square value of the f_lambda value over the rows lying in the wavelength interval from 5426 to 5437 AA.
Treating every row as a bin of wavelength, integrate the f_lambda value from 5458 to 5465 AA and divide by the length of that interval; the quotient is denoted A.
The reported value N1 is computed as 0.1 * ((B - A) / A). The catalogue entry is 0.005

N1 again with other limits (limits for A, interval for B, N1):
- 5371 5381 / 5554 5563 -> 0.003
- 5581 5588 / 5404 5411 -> -0.009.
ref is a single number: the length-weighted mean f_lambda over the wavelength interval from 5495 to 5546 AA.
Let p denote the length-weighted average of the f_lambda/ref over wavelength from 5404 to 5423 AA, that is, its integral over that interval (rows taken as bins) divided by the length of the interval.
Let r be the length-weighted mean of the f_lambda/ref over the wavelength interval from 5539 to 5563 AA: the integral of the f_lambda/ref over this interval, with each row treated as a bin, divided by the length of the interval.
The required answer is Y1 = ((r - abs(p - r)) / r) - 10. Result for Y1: -9.09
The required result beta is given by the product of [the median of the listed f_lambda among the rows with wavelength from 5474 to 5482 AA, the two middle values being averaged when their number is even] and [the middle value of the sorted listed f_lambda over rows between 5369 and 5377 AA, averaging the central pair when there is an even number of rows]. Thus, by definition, 40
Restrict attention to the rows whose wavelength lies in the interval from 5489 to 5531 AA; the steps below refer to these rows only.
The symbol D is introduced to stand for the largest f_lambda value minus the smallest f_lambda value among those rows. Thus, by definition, 2.62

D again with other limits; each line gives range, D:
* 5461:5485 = 2.46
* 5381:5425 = 3.24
